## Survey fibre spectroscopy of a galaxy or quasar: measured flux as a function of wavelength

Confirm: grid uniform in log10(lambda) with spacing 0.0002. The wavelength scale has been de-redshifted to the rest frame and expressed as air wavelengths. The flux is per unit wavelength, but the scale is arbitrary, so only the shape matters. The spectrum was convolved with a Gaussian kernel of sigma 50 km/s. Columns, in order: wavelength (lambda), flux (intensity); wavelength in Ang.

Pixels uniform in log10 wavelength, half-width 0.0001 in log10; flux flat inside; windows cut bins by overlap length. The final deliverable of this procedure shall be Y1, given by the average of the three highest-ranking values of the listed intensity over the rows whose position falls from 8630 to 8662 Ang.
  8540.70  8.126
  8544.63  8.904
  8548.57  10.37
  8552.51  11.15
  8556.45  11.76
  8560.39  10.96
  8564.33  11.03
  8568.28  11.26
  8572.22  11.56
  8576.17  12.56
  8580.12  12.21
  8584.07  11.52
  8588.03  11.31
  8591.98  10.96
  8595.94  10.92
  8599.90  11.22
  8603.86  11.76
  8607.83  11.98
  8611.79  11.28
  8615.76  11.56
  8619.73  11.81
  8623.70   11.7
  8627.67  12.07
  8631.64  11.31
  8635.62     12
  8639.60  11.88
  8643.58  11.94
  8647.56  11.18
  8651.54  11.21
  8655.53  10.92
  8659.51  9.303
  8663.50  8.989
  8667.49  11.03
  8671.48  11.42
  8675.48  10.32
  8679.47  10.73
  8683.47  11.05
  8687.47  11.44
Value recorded 11.9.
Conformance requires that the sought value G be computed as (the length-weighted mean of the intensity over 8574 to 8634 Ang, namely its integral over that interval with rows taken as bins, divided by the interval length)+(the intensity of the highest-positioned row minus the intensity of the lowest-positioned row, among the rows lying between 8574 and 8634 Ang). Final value 10.4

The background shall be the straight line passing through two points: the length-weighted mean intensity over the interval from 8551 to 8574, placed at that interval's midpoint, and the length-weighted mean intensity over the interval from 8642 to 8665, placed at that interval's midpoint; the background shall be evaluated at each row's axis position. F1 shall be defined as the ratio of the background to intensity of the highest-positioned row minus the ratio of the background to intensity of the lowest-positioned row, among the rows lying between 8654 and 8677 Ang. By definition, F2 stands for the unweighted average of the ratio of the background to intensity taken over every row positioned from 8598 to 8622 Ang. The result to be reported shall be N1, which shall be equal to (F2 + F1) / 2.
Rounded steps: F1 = 0.04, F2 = 0.94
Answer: 0.492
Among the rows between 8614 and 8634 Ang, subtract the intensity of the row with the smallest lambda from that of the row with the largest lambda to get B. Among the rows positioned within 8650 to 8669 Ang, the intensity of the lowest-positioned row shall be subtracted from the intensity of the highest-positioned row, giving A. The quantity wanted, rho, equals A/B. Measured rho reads 0.7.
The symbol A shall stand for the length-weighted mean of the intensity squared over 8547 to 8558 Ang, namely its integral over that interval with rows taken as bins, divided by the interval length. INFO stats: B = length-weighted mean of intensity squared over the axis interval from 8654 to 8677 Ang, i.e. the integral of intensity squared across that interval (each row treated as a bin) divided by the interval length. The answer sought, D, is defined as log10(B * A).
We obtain 4.12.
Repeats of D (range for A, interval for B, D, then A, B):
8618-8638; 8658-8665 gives 4.07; 139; 84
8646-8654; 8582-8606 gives 4.20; 125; 128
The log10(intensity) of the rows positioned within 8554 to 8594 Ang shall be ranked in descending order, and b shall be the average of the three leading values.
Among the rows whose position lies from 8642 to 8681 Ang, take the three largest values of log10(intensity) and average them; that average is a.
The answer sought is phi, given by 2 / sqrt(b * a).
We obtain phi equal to 1.863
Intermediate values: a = 1.06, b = 1.09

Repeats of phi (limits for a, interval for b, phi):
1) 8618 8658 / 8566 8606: 1.848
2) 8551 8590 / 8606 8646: 1.847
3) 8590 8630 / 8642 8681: 1.870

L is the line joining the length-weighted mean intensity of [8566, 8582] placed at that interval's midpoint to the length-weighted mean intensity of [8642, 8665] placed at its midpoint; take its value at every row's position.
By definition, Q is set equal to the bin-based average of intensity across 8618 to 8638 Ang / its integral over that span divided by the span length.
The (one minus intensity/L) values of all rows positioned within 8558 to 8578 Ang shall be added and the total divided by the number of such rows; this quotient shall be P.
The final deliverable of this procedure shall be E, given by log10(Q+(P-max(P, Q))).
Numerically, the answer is -1.4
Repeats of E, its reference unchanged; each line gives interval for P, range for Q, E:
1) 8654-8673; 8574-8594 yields -2.0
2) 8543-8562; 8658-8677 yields -0.9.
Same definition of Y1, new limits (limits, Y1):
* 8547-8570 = 11.4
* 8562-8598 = 12.1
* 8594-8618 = 11.8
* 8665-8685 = 11.2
